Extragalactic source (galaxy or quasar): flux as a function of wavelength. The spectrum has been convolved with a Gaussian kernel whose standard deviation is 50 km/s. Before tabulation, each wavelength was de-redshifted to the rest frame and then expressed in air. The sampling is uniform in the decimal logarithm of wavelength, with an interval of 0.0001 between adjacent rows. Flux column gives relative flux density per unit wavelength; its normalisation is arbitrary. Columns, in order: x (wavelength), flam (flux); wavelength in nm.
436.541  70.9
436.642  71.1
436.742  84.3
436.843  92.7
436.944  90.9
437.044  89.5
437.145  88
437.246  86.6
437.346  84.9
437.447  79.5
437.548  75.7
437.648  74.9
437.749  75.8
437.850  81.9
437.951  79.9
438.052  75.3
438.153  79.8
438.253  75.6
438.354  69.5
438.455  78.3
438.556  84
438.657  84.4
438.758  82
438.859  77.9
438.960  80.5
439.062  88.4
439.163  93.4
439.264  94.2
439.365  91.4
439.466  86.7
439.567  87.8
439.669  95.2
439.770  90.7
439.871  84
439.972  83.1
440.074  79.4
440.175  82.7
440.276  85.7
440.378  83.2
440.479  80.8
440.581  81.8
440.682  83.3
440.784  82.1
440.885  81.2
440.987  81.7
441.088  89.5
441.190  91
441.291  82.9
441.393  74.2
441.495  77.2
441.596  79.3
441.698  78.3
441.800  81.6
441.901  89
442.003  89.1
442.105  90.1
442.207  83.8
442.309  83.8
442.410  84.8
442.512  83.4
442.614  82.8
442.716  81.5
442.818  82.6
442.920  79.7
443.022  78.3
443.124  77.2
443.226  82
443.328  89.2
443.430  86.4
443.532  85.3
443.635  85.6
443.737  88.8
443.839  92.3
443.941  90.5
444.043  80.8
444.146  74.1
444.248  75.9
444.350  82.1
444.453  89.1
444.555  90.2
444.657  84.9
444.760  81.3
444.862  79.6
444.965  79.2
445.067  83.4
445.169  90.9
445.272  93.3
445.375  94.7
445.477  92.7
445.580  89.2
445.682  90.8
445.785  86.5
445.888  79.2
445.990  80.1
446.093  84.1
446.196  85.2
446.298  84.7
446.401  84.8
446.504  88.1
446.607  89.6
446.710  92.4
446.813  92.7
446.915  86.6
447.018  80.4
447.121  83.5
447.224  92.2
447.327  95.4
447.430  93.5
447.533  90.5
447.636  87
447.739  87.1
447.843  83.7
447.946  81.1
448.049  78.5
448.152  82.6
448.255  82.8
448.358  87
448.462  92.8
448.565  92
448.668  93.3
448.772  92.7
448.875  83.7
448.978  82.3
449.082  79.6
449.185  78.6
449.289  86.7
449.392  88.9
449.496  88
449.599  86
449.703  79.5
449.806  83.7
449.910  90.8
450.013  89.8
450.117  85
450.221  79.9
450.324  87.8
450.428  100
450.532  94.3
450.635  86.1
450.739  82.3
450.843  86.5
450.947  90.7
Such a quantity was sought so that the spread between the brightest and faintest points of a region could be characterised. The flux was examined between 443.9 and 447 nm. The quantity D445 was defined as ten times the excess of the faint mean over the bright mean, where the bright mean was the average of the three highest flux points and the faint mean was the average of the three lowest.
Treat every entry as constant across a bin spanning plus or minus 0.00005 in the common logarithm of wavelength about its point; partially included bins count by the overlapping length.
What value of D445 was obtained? -172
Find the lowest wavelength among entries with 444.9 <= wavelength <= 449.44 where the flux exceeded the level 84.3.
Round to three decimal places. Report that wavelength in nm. 445.169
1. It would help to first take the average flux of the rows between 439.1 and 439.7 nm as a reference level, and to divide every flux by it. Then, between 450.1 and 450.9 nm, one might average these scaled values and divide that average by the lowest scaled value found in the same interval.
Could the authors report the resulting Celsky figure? 1.10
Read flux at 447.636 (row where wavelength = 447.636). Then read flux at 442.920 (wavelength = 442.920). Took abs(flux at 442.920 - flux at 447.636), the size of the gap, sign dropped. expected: 7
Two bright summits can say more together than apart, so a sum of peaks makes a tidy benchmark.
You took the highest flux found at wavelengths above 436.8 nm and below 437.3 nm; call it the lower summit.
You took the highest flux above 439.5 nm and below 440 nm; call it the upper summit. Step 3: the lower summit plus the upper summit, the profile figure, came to 188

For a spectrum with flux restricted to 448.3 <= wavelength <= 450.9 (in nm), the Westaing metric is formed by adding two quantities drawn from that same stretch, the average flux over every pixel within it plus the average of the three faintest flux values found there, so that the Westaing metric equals 166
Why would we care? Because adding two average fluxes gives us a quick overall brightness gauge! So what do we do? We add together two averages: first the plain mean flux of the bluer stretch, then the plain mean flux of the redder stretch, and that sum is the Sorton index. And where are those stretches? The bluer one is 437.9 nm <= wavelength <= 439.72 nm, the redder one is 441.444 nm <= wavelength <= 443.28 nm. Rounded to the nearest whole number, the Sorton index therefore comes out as 166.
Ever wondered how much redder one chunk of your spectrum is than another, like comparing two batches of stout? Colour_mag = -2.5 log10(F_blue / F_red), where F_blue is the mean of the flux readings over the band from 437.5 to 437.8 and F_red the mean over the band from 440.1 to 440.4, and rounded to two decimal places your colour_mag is 0.11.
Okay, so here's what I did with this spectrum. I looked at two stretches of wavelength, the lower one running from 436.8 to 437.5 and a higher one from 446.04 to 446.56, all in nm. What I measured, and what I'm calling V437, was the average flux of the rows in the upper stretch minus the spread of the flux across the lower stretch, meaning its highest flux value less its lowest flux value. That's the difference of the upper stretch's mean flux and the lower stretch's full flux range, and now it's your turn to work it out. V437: 72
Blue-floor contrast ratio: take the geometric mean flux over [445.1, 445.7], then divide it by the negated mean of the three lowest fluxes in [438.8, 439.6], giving -1.13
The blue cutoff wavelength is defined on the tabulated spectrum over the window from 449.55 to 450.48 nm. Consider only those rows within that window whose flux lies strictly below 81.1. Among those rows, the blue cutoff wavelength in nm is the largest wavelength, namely 450.221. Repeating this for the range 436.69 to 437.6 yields 437.548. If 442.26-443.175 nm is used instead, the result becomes 443.124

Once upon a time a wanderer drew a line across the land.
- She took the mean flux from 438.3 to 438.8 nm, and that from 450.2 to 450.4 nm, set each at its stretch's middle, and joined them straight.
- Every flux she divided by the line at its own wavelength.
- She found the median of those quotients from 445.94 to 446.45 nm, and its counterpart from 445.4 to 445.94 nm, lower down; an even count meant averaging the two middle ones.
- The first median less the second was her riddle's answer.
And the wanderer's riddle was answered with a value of -0.06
